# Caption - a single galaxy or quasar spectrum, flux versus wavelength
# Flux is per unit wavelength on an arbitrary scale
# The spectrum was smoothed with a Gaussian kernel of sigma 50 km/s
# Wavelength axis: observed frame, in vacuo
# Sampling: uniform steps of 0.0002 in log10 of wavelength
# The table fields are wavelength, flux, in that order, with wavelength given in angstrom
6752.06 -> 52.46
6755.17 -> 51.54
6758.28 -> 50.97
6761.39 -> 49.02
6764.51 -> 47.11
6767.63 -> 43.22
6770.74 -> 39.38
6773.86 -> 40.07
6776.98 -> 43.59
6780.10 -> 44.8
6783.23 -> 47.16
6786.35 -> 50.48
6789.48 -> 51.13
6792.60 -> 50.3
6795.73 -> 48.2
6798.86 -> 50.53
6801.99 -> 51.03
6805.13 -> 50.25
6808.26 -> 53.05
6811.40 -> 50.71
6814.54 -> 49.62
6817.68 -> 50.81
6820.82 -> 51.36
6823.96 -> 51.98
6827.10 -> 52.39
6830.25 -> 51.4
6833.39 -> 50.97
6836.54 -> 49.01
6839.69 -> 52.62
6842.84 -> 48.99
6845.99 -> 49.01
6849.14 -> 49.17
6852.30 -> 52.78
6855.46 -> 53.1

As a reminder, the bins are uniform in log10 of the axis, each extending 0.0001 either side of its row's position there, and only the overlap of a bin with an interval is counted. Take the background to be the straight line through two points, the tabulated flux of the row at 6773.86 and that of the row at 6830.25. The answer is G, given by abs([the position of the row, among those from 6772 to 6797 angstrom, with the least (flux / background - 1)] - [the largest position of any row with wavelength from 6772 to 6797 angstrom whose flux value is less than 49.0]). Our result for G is 21.9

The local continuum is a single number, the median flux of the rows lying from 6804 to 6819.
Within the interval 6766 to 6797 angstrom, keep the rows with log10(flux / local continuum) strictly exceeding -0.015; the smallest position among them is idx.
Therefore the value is 6786.35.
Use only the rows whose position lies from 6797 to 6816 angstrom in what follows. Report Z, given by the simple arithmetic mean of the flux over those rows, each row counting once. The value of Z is 50.9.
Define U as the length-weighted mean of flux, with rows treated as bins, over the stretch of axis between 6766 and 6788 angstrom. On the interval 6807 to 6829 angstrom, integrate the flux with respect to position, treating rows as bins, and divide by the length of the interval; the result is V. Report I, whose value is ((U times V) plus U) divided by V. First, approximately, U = 44.1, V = 51.4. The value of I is 45.0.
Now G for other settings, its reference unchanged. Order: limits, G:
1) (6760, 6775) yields 3.1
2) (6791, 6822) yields 18.8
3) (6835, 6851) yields 6.3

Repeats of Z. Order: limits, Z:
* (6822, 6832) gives 51.9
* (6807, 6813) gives 51.9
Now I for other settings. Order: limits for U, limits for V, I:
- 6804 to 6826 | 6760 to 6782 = 52.3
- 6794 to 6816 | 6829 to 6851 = 51.5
